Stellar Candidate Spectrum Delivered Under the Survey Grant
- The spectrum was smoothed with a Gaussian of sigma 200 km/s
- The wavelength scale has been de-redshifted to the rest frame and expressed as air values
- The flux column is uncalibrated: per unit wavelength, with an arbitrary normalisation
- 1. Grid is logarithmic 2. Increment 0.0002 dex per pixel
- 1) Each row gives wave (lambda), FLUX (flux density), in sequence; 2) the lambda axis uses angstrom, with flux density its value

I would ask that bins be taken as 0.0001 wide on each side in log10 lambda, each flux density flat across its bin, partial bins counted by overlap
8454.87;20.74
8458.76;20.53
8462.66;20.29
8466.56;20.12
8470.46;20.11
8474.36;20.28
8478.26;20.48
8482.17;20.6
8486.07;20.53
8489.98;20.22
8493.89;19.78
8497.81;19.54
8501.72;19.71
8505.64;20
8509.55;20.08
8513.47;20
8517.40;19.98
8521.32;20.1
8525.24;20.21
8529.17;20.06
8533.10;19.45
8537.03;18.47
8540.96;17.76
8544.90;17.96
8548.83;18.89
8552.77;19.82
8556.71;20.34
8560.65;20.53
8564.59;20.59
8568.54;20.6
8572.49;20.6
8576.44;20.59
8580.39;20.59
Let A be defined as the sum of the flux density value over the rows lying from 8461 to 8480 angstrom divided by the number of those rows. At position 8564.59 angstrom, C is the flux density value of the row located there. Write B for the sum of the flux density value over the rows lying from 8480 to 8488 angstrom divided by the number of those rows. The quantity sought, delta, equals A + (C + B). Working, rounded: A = 20.3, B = 20.6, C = 20.59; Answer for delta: 61.4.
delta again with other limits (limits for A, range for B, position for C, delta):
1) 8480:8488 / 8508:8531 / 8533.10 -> 60.1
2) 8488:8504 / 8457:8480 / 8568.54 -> 60.7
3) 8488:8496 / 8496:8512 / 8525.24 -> 60.0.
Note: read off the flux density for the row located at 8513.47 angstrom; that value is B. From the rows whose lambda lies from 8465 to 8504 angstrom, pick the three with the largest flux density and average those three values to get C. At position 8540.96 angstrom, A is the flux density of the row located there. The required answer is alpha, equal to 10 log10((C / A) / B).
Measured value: -12.4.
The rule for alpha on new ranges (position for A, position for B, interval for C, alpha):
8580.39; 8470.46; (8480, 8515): -13.1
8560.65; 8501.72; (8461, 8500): -12.9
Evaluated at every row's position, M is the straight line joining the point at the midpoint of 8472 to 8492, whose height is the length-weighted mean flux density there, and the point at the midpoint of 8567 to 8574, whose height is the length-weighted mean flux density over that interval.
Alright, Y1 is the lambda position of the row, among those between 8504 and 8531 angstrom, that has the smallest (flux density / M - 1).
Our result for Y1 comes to 8517.40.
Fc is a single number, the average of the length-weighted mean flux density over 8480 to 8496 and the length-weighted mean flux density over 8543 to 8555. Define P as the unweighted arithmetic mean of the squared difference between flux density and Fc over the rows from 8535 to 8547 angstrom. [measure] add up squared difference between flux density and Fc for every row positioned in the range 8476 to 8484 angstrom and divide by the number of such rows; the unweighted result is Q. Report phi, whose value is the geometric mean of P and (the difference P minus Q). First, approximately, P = 2.5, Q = 0.88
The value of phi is 2.0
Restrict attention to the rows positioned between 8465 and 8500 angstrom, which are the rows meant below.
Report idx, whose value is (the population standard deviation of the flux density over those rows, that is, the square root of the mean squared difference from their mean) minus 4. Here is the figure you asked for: -3.7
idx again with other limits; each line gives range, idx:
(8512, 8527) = -3.9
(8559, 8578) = -4.0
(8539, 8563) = -2.9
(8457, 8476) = -3.8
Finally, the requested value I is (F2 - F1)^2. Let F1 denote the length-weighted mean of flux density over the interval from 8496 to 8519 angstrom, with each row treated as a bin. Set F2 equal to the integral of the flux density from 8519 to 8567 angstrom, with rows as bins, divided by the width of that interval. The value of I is 0.1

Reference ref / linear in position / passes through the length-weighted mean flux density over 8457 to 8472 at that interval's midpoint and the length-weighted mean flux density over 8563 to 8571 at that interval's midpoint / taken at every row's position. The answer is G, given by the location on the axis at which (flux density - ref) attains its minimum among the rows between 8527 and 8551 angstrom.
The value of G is 8540.96 angstrom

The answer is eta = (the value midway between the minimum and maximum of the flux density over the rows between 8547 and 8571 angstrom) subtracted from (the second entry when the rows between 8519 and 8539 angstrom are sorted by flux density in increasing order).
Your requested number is -0.3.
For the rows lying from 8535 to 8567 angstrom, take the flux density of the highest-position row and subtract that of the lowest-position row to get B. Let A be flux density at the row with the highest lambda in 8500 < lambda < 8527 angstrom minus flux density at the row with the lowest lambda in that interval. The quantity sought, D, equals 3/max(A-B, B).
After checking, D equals 1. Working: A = 0.50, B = 2.1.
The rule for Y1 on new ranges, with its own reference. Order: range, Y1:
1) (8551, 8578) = 8552.77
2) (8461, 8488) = 8470.46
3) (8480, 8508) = 8497.81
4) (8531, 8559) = 8540.96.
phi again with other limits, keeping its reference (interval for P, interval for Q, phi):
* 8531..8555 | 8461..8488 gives 1.0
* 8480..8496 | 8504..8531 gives 0.4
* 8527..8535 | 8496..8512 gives 0.0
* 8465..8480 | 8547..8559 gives 0.2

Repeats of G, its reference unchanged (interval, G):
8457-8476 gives 8470.46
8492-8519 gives 8497.81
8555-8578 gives 8556.71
